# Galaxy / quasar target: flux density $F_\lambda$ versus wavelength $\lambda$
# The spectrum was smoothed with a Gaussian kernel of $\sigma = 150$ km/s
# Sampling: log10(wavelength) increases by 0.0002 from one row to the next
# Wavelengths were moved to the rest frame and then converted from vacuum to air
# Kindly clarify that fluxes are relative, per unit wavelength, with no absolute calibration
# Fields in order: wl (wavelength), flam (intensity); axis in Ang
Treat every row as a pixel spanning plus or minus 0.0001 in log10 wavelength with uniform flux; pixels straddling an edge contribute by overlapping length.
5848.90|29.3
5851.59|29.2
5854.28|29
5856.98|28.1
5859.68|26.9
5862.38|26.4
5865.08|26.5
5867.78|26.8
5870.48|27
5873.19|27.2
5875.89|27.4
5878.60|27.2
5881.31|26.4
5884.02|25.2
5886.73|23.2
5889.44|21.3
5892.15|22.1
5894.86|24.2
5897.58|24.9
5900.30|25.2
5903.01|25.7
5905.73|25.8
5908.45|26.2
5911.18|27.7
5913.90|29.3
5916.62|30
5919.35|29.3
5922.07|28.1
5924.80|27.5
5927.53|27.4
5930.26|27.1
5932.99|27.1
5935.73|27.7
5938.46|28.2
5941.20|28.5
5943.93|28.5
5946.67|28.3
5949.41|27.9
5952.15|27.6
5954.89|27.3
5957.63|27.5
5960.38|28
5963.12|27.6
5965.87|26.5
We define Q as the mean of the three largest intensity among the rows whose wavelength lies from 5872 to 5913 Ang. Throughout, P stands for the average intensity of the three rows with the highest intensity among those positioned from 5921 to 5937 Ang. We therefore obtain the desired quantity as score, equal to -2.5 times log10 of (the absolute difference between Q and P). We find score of 1.2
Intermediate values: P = 27.8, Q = 27.4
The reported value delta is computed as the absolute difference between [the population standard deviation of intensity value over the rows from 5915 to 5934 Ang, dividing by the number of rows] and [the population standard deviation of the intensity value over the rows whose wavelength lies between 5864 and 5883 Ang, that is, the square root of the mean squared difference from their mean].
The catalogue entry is 0.71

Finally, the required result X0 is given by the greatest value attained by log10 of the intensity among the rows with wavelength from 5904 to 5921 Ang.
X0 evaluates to 1.48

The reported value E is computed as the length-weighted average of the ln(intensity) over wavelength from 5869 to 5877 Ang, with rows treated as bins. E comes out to 3.30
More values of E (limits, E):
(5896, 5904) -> 3.23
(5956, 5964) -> 3.32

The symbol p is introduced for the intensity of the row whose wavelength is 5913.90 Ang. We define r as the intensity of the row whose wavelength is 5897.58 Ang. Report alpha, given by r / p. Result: 0.85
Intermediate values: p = 29.3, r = 24.9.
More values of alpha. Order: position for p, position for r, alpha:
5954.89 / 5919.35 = 1.07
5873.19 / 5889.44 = 0.78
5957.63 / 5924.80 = 1.00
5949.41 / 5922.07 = 1.01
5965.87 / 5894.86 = 0.91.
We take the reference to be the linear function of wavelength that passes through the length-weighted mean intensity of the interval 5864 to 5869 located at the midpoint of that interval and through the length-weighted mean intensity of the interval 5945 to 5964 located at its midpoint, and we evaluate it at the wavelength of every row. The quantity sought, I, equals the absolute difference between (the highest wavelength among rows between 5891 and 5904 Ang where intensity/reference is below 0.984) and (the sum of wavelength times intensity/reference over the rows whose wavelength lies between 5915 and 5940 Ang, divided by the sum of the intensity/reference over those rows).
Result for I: 24.3 Ang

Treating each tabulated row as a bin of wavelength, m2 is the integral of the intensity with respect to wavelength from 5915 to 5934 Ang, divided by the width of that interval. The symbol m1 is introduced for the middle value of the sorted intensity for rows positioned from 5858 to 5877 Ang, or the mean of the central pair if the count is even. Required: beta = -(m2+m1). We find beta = -55.0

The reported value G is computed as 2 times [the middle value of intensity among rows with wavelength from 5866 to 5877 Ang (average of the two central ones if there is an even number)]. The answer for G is 54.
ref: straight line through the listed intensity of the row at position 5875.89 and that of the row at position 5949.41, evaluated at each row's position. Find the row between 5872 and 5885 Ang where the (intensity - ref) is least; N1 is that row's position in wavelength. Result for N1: 5884.02 Ang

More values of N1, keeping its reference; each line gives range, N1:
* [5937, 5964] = 5954.89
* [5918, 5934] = 5932.99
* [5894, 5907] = 5894.86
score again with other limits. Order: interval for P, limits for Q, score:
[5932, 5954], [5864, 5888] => -0.2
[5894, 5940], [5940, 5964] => -0.1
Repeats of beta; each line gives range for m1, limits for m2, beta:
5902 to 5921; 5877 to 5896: -52.0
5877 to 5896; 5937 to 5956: -52.3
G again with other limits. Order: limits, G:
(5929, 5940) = 55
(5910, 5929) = 56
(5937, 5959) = 56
